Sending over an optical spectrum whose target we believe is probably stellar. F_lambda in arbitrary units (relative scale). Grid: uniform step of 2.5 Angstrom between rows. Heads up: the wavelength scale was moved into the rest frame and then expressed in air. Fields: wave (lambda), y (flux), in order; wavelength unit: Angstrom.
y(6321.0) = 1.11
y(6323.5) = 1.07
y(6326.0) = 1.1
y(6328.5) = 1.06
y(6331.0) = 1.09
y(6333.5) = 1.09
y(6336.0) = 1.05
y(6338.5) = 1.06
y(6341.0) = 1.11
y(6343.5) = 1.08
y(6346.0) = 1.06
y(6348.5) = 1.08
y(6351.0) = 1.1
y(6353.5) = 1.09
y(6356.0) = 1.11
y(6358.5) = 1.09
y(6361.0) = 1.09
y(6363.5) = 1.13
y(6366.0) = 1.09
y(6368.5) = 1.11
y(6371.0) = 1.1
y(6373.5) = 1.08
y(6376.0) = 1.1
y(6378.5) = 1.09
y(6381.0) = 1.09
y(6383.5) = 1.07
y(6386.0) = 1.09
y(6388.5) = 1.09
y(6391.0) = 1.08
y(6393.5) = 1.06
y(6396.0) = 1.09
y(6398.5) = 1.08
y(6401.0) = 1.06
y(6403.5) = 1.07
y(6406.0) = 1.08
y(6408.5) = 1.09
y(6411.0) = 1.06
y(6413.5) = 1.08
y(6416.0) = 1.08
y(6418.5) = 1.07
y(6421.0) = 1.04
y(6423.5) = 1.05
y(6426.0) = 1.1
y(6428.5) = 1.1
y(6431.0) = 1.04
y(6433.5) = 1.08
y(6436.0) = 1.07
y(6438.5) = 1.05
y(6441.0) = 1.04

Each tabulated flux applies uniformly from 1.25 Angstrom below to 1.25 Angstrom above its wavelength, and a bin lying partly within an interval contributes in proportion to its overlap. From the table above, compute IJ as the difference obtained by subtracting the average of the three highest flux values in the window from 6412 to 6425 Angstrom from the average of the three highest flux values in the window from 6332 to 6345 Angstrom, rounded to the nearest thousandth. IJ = 0.017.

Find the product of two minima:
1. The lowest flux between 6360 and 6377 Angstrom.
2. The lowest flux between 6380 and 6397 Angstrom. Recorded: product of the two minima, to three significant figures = 1.14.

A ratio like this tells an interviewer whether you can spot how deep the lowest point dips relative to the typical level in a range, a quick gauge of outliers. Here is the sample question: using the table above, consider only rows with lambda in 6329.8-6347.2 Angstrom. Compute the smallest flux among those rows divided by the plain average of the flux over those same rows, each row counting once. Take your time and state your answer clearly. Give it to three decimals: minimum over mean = 0.975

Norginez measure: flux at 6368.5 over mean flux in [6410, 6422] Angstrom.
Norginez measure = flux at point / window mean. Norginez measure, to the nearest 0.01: 1.04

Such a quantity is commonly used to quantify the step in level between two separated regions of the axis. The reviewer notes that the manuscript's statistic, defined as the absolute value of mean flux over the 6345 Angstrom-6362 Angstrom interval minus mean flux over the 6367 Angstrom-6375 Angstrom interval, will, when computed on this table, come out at 0.008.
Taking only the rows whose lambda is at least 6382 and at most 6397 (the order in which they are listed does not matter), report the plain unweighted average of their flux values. 1.08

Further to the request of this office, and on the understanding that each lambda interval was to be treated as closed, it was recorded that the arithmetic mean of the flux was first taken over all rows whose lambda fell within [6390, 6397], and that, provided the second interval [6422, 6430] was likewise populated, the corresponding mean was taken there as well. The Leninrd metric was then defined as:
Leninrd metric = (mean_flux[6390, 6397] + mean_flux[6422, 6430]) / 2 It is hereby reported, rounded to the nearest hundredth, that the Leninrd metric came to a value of 1.08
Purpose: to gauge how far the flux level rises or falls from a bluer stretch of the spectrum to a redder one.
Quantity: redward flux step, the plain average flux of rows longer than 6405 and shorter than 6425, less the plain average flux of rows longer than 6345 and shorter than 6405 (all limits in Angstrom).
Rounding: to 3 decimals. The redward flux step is -0.019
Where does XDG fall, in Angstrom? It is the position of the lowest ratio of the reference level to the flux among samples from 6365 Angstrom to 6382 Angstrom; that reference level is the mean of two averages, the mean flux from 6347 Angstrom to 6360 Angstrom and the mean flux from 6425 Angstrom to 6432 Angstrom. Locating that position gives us 6368.5 Angstrom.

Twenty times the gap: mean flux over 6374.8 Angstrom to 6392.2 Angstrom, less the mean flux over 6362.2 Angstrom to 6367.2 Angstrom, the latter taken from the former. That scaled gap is -0.5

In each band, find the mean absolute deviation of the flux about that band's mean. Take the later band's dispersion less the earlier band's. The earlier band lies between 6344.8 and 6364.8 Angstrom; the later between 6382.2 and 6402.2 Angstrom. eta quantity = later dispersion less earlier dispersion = -0.0041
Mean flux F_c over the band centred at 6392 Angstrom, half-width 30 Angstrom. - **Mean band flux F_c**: 1.08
